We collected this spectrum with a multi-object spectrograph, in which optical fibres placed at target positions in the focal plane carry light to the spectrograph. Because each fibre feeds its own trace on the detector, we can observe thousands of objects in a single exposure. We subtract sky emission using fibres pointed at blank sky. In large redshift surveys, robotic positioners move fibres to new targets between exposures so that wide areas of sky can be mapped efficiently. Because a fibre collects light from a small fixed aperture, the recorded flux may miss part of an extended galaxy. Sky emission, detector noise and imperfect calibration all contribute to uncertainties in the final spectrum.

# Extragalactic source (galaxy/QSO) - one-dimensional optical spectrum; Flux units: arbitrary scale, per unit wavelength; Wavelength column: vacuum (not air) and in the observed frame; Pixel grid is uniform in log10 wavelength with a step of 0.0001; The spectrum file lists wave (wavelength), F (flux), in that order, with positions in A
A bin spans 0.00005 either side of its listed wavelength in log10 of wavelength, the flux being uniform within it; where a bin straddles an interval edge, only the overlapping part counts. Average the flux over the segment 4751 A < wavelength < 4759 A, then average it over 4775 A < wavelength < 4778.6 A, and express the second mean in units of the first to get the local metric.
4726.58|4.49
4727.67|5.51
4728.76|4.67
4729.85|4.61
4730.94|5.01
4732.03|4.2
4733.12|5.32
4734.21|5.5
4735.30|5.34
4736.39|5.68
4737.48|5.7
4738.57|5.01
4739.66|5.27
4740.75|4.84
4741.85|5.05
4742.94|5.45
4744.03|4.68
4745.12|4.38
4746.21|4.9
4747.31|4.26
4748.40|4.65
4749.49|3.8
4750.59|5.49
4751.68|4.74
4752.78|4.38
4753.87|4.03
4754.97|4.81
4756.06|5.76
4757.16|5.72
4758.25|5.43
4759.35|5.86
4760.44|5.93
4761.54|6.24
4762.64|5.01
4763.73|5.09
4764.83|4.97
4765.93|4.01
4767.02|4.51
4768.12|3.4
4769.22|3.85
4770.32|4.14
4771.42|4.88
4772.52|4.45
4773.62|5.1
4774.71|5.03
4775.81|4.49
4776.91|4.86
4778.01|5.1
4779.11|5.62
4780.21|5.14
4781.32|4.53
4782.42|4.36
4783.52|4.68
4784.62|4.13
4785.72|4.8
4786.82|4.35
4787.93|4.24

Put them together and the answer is 0.97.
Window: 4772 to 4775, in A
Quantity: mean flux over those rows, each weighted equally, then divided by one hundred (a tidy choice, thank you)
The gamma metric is 0.0486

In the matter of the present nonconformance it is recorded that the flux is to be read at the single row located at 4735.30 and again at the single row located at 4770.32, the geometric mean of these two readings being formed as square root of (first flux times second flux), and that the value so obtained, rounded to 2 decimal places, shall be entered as 4.70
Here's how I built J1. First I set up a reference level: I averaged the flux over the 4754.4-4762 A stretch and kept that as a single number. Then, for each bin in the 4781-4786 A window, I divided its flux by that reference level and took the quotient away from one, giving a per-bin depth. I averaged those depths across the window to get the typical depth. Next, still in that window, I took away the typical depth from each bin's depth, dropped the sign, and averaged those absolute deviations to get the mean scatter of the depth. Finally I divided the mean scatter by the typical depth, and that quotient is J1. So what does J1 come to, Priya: 0.17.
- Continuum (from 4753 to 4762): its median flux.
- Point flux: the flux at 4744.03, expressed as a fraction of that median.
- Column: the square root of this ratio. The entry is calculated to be 0.90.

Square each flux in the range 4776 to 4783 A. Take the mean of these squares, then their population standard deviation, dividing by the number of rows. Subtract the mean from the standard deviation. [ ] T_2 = -20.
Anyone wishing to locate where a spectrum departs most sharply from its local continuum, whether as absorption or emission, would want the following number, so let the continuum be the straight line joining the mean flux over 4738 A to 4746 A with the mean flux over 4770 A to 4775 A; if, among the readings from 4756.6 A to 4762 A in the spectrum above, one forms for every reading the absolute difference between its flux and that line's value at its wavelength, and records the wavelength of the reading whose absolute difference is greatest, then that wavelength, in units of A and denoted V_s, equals 4761.54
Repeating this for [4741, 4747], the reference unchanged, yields 4745.12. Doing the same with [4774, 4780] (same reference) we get 4779.11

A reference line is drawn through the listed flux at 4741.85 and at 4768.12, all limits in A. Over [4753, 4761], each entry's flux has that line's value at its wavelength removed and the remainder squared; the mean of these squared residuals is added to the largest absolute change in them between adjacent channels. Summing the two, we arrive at 4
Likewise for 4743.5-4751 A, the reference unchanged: 1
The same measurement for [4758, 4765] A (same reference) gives 7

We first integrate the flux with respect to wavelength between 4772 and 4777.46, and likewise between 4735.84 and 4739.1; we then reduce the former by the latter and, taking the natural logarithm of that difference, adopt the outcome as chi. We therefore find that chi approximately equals 2.1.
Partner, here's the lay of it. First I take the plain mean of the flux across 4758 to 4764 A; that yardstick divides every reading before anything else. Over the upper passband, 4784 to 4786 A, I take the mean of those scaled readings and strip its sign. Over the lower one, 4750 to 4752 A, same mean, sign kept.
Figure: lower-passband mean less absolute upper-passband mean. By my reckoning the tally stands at 0.12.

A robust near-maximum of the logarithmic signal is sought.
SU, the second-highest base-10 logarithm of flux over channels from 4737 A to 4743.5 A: 0.736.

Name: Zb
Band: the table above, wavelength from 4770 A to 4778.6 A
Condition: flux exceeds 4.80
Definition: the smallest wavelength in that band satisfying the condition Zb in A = 4771.42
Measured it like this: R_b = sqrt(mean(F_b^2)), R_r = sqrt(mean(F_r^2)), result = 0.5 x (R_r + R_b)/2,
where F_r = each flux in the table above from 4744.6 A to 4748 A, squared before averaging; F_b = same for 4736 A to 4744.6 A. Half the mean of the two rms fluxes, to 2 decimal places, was 2.44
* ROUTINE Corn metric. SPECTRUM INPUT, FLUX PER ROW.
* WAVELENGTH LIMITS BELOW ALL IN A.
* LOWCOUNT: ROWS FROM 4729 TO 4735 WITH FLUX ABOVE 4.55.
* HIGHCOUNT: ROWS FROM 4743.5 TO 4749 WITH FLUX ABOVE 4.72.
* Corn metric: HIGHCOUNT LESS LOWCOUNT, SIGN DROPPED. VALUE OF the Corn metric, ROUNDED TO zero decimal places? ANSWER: 3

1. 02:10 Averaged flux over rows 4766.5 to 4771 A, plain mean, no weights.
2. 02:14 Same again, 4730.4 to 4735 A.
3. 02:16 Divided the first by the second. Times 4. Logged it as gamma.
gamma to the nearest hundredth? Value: 3.18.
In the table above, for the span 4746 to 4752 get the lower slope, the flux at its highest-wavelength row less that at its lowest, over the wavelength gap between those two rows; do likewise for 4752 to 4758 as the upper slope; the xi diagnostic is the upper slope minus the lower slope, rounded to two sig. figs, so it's 0.34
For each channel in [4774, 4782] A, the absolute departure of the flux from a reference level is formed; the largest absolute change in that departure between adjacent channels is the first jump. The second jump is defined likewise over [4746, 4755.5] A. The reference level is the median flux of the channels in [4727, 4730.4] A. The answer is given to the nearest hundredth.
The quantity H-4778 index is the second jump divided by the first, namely 1.63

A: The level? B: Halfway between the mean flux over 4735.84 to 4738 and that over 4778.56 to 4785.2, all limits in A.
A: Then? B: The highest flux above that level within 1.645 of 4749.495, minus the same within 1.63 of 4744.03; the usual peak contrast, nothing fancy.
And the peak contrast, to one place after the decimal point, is 0.0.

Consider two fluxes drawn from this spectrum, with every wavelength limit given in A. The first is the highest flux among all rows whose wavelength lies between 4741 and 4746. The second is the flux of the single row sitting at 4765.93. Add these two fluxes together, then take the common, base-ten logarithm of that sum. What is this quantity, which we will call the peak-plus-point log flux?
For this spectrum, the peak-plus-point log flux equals 0.98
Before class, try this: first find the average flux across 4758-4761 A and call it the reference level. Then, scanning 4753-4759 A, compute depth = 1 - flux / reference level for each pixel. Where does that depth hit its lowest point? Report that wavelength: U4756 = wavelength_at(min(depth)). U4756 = 4756.06 A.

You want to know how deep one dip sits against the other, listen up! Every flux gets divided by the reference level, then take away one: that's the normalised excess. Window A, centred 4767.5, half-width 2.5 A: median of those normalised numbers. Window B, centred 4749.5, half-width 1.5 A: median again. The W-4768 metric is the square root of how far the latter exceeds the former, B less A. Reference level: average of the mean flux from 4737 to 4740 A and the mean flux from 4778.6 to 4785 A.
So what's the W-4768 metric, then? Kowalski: 0.38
